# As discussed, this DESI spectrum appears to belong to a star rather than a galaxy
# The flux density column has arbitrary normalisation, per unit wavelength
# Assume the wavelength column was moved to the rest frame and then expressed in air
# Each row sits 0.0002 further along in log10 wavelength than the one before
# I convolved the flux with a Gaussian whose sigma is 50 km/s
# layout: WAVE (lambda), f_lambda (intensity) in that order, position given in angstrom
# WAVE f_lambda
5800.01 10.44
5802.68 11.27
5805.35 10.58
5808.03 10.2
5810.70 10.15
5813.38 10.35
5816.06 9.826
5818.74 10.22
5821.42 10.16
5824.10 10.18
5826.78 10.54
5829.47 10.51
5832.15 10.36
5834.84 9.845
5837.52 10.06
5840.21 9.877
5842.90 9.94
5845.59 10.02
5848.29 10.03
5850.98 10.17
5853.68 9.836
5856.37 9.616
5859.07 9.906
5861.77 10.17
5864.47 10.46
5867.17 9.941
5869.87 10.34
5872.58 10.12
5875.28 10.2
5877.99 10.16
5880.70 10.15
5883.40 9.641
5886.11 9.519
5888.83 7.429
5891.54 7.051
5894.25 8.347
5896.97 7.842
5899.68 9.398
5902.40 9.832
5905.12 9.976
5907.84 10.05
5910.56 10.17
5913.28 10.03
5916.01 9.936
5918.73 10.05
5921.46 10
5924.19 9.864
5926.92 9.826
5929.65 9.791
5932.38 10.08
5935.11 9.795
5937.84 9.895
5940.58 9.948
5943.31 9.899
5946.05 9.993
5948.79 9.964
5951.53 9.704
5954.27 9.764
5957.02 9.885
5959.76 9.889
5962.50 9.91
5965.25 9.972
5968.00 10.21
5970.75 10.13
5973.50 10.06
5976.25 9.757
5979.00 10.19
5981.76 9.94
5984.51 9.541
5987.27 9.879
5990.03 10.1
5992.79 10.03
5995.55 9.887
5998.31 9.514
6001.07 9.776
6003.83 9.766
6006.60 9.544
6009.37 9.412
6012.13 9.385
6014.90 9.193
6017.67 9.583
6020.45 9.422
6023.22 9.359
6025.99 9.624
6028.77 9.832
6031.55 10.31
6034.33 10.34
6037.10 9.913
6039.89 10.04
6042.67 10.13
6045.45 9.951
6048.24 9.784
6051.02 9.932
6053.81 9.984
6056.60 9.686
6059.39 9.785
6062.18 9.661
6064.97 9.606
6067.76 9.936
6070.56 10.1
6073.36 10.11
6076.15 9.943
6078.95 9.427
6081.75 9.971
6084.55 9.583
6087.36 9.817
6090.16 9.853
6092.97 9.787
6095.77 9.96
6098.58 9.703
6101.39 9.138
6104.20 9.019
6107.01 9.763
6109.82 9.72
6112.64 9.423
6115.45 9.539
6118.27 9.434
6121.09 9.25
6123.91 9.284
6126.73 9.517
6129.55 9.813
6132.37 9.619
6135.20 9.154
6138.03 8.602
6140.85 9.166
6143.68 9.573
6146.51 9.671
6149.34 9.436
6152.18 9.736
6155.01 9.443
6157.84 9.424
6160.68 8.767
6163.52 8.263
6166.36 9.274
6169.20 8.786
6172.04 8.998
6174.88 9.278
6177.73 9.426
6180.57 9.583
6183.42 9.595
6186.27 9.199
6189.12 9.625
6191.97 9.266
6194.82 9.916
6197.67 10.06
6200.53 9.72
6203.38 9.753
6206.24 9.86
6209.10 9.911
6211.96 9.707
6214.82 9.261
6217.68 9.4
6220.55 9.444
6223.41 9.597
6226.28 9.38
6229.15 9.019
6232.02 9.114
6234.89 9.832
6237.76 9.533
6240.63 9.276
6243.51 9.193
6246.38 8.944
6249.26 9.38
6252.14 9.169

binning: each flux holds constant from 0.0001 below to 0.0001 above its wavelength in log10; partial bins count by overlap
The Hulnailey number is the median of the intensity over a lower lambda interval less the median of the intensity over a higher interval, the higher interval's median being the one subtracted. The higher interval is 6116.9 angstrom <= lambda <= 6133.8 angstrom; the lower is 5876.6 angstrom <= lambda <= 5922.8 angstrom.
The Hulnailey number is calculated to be 0.5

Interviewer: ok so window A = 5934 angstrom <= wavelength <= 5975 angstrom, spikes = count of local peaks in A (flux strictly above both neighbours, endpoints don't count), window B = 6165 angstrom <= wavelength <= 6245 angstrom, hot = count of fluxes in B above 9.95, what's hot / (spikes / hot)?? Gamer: 0.33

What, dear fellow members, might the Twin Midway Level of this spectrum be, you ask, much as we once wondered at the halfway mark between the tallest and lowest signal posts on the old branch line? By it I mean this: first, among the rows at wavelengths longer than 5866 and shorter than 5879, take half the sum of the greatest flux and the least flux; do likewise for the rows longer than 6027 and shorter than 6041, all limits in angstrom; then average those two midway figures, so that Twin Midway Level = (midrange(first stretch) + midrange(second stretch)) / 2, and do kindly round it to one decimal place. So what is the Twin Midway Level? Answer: 10.1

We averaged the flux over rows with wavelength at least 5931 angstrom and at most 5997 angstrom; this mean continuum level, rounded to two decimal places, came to 9.93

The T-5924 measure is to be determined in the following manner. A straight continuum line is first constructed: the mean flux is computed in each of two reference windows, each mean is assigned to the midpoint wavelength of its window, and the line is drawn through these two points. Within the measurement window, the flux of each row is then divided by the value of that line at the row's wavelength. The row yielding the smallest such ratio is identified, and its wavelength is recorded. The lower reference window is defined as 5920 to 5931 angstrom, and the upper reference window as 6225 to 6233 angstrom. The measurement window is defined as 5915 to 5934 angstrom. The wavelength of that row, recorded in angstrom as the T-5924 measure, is 5929.65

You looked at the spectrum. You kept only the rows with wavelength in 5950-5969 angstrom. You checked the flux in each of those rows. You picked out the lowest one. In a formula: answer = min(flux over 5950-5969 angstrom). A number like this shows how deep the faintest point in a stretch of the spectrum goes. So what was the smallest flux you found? 9.704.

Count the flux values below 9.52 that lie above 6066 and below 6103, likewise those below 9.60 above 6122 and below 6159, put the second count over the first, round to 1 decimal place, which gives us 4.5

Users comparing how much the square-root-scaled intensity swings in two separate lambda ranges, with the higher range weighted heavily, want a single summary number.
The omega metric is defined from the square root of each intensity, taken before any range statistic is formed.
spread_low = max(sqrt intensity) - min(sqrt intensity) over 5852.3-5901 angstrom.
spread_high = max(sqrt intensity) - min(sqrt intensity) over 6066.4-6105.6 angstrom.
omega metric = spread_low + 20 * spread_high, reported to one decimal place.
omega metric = 4.1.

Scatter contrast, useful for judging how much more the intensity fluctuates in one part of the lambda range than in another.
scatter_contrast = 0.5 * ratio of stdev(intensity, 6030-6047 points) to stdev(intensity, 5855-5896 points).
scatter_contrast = 0.08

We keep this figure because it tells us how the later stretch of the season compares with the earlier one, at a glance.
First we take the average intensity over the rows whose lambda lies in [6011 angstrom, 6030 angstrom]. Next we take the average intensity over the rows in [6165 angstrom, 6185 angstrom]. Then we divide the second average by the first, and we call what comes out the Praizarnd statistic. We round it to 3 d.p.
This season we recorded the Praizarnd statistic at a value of 0.978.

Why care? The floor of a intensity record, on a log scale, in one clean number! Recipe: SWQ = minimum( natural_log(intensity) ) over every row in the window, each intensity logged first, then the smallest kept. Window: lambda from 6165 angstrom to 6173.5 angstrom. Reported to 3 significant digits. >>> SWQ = 2.17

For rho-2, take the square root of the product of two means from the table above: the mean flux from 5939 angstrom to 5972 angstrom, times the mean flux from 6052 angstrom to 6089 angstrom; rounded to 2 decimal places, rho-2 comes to 9.88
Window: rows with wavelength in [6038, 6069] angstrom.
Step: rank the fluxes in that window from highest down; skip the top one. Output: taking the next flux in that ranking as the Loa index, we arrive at 10.04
